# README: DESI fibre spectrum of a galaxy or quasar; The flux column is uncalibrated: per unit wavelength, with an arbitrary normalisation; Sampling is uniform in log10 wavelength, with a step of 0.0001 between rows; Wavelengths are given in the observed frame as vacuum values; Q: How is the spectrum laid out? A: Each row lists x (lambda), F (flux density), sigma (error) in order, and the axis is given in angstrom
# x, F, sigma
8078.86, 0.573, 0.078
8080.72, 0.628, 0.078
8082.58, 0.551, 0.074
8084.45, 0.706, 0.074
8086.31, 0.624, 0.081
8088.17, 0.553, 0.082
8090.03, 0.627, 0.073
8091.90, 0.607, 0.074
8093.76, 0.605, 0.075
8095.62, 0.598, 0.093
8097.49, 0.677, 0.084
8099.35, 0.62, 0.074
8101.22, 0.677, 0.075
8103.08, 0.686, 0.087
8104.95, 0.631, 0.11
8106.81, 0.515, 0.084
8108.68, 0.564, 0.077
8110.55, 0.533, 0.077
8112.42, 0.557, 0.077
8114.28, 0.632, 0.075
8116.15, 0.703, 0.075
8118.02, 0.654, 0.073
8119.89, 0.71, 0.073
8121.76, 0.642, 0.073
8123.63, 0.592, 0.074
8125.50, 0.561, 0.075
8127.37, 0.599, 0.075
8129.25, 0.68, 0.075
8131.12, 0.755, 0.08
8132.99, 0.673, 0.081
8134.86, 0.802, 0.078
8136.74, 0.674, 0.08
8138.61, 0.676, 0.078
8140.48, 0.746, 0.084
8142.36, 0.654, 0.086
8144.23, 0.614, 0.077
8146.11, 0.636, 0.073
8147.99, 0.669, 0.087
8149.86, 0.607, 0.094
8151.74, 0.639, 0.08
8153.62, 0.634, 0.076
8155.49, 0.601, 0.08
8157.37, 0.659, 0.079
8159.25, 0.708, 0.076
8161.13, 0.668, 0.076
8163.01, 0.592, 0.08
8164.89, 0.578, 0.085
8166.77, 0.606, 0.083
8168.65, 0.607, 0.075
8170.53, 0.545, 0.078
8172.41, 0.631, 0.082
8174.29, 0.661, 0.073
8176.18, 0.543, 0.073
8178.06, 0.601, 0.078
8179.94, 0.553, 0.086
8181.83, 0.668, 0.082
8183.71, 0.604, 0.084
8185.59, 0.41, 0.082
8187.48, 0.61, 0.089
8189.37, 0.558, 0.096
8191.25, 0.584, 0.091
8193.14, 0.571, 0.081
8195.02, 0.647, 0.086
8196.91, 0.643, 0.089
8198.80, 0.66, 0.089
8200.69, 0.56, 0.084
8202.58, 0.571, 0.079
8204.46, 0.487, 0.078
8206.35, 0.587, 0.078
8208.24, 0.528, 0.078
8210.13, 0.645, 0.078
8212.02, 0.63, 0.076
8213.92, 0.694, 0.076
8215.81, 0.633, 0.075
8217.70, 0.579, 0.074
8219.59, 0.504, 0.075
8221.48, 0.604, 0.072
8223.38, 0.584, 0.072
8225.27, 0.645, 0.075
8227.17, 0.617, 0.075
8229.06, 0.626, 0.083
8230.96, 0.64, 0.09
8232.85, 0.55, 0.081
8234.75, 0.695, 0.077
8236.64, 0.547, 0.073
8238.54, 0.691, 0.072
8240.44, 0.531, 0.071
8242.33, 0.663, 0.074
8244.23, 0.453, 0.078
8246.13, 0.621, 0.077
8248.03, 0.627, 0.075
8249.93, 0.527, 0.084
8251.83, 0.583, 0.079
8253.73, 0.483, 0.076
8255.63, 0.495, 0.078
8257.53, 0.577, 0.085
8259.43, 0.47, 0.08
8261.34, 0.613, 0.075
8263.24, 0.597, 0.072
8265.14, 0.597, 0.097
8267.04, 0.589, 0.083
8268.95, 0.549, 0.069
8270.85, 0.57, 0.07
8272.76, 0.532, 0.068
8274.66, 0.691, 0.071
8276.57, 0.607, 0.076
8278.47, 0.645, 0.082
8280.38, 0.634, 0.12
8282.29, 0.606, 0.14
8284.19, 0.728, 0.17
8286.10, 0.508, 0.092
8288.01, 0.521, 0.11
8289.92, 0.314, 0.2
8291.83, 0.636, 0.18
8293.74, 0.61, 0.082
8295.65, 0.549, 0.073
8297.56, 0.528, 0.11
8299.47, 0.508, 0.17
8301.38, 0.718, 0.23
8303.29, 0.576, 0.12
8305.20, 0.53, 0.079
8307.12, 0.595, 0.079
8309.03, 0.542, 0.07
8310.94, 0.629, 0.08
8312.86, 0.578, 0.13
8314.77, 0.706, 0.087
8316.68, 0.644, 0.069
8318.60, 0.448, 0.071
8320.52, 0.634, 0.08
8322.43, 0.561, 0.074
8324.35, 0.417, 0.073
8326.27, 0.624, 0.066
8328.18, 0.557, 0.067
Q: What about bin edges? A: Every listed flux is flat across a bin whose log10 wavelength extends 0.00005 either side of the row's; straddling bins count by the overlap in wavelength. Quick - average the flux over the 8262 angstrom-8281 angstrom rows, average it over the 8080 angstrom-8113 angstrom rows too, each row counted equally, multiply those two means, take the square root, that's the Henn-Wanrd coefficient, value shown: 0.605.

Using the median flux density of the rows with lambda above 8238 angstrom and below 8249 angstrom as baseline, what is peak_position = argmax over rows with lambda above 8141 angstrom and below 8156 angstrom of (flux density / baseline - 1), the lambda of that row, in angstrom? 8147.99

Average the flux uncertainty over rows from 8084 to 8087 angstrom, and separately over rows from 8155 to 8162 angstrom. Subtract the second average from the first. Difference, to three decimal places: 0.000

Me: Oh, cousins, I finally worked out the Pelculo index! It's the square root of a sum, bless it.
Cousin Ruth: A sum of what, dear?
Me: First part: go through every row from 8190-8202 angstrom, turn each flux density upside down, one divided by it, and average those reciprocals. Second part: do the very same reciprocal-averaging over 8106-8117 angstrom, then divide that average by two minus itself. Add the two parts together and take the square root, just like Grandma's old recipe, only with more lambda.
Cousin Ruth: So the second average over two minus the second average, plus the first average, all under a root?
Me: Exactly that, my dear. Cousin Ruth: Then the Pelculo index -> 2.8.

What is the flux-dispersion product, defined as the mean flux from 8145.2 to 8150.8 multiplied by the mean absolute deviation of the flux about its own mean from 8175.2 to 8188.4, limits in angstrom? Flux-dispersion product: 0.037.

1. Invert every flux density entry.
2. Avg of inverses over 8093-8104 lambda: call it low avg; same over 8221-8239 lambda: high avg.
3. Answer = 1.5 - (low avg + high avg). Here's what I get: -1.68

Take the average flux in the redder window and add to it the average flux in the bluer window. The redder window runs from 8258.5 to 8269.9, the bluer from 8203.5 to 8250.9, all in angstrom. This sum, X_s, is 1.17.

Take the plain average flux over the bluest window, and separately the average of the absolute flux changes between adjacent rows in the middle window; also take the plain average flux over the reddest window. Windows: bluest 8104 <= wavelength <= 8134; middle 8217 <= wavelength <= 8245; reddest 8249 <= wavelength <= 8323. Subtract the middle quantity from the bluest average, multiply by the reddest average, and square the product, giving 0.093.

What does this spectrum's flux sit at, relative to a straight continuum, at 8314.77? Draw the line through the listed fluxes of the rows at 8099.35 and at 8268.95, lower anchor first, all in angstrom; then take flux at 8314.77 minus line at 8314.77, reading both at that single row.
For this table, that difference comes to 0.18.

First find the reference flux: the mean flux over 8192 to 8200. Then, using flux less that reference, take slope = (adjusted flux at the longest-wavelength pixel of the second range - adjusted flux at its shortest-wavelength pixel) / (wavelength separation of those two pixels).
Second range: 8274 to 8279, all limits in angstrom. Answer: -0.012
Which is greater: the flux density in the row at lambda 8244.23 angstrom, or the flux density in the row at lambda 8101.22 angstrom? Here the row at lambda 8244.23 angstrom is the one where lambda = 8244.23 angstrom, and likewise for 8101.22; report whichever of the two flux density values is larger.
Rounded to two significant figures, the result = 0.68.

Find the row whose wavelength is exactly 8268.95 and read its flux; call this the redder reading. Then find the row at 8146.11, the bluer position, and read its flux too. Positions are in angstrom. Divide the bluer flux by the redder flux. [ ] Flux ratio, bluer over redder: 1.16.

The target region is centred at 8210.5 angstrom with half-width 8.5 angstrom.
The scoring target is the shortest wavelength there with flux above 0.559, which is 8202.58 angstrom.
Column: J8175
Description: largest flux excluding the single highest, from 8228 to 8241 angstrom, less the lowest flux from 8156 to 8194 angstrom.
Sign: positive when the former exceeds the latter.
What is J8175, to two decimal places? 0.28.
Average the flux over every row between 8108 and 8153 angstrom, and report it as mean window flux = 0.649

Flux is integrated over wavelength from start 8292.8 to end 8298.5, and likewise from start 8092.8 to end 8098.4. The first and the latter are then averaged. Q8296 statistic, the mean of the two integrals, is 3.36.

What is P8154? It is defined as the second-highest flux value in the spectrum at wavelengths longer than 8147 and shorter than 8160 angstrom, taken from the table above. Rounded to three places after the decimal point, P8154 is 0.669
